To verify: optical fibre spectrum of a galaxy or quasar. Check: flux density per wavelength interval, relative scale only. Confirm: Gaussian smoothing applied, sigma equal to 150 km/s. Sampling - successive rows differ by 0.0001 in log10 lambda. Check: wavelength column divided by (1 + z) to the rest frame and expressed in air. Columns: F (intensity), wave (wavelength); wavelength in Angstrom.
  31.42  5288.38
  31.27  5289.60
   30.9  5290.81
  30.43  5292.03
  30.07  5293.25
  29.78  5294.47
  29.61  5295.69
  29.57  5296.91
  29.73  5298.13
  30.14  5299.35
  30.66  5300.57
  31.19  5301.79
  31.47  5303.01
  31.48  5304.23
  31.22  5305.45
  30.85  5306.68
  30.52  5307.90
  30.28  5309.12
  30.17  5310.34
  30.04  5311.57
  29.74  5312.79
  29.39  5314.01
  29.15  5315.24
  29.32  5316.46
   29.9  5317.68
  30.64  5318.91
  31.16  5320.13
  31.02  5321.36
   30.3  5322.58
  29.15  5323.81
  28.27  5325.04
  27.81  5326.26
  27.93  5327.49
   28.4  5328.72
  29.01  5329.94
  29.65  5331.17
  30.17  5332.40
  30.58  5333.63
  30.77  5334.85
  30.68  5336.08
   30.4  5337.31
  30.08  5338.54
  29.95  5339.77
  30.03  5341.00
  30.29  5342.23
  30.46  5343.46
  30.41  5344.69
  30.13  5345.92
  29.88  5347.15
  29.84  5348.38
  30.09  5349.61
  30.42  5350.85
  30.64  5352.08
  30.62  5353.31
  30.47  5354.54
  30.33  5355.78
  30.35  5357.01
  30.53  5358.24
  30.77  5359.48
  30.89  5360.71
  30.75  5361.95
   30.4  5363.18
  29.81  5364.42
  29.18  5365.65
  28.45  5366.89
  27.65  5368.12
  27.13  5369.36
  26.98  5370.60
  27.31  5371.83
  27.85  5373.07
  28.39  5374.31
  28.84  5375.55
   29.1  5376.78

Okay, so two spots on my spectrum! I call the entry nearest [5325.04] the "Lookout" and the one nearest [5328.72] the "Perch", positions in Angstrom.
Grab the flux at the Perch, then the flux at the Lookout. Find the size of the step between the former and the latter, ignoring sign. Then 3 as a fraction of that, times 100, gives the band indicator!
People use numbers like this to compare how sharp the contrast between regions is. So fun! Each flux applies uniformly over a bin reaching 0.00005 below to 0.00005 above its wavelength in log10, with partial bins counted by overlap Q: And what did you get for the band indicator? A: 2308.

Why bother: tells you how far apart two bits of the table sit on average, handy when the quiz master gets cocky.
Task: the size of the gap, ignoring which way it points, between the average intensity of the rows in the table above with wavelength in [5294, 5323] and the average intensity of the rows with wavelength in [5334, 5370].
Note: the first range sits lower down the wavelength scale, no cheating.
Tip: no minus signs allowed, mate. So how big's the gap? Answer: 0.26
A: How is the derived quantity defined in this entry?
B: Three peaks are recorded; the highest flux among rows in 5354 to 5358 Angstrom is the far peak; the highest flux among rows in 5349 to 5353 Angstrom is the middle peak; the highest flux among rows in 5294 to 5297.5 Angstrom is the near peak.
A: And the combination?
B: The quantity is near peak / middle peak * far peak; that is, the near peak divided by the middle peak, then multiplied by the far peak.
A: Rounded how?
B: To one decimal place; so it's 29.6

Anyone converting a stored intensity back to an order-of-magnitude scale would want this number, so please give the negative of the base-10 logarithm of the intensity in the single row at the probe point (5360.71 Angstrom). -1.49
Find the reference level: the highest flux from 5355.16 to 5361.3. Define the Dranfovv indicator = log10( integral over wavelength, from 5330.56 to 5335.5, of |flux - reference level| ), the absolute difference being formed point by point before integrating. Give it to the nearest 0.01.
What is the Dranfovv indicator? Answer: 0.47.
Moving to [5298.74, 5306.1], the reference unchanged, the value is 0.53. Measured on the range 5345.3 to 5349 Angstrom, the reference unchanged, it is 0.54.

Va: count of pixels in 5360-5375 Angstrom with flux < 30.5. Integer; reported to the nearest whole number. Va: 10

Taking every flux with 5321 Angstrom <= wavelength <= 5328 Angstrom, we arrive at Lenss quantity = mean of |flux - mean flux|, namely 1.08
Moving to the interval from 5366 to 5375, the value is 0.47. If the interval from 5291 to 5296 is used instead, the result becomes 0.28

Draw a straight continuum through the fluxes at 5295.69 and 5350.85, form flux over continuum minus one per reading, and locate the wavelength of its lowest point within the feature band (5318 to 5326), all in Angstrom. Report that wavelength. 5325.04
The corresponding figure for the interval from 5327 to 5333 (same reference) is 5327.49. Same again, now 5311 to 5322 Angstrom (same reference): 5315.24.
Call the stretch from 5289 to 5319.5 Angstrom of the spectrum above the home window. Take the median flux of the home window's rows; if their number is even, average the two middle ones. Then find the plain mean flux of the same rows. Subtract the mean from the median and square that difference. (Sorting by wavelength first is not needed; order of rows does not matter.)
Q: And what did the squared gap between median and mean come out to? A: 0.017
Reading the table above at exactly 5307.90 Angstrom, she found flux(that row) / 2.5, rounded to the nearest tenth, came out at 12.2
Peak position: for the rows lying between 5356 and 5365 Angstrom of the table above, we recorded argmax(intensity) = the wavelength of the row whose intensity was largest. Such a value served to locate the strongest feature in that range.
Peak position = 5360.71 Angstrom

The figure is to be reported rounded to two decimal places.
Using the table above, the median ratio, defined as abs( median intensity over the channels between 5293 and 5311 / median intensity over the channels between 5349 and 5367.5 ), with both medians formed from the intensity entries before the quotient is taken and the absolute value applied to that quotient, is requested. 1.00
